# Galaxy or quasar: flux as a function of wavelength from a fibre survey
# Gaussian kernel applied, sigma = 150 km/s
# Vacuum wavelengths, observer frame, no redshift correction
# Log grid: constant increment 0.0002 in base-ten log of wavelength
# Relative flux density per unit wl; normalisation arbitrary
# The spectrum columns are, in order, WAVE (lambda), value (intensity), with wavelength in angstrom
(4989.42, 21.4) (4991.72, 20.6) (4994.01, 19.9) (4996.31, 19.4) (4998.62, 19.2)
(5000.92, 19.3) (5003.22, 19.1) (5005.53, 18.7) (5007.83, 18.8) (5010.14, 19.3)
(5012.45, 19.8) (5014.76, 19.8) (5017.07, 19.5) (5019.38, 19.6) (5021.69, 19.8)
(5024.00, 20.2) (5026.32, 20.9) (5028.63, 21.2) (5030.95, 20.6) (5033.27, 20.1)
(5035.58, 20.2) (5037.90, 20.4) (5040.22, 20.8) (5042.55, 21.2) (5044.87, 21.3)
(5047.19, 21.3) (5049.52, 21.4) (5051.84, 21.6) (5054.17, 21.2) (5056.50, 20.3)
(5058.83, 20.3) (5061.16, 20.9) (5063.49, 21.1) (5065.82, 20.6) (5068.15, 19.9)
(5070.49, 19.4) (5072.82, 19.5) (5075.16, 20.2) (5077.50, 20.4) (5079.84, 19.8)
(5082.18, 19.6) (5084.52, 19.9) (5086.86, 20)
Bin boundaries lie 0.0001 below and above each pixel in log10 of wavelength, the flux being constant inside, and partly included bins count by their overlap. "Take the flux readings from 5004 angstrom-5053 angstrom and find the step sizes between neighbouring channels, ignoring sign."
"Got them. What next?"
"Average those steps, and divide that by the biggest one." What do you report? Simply 0.407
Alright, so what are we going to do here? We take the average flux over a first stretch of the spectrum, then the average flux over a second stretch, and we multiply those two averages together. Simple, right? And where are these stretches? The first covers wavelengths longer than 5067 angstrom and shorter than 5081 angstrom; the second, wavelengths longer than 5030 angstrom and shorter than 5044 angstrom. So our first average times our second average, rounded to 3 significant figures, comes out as 408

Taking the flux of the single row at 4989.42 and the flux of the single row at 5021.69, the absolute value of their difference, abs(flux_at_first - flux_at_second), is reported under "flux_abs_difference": 1.60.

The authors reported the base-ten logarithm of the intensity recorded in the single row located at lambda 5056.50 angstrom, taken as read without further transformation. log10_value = 1.31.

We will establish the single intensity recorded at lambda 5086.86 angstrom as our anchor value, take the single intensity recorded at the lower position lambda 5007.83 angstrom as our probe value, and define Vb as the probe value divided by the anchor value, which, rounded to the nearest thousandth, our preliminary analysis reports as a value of 0.940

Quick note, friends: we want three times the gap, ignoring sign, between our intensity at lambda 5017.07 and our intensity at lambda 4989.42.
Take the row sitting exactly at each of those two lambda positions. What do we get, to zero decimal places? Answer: 6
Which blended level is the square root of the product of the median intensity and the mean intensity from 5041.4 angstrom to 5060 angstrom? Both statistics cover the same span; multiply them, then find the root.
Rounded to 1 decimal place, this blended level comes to 21.2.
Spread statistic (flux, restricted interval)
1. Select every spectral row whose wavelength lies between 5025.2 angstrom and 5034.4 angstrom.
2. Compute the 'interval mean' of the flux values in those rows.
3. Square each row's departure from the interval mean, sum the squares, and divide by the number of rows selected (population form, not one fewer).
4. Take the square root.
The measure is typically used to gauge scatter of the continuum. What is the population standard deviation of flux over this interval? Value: 0.406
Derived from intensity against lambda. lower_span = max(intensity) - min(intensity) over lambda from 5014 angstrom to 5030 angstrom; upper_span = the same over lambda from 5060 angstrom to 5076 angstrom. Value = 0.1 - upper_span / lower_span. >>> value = -0.90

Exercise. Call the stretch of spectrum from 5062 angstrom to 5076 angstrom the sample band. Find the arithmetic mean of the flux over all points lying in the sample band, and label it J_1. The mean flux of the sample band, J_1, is 20.1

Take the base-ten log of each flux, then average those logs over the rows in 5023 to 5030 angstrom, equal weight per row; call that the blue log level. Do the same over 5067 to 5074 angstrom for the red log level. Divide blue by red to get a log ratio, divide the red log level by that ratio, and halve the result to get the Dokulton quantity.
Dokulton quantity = 0.634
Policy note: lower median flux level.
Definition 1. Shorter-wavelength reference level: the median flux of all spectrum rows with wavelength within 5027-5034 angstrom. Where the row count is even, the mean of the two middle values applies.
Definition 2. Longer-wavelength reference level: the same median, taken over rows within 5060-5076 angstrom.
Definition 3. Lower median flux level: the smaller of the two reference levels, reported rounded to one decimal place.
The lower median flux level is 20.2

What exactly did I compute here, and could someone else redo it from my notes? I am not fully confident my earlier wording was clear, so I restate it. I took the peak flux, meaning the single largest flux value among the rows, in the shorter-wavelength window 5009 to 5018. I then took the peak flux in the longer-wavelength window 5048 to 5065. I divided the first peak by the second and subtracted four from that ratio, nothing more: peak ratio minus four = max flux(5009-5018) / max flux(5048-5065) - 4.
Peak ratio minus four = -3.08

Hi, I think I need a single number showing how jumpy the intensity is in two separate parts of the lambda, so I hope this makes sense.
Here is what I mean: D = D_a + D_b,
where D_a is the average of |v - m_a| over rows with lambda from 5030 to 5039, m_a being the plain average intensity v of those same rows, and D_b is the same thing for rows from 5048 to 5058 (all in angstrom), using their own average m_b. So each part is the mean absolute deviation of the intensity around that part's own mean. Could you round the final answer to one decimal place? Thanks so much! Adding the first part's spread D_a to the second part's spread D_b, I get 0.6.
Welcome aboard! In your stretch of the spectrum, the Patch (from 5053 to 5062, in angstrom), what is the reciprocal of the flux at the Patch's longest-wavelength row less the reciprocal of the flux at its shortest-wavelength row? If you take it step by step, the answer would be 0.001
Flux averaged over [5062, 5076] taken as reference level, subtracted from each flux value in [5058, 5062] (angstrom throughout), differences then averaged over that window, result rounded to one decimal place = 0.5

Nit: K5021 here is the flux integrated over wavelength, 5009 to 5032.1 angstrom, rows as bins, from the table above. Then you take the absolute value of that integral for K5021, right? 464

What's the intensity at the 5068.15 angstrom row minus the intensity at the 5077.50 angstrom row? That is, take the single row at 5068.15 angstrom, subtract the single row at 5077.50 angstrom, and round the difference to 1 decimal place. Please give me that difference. -0.5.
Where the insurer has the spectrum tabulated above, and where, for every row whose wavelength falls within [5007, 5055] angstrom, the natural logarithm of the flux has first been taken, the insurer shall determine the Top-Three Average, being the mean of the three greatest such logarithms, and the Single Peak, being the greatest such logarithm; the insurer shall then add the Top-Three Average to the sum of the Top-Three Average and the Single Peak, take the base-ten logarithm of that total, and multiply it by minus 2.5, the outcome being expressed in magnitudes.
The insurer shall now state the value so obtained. -2.41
